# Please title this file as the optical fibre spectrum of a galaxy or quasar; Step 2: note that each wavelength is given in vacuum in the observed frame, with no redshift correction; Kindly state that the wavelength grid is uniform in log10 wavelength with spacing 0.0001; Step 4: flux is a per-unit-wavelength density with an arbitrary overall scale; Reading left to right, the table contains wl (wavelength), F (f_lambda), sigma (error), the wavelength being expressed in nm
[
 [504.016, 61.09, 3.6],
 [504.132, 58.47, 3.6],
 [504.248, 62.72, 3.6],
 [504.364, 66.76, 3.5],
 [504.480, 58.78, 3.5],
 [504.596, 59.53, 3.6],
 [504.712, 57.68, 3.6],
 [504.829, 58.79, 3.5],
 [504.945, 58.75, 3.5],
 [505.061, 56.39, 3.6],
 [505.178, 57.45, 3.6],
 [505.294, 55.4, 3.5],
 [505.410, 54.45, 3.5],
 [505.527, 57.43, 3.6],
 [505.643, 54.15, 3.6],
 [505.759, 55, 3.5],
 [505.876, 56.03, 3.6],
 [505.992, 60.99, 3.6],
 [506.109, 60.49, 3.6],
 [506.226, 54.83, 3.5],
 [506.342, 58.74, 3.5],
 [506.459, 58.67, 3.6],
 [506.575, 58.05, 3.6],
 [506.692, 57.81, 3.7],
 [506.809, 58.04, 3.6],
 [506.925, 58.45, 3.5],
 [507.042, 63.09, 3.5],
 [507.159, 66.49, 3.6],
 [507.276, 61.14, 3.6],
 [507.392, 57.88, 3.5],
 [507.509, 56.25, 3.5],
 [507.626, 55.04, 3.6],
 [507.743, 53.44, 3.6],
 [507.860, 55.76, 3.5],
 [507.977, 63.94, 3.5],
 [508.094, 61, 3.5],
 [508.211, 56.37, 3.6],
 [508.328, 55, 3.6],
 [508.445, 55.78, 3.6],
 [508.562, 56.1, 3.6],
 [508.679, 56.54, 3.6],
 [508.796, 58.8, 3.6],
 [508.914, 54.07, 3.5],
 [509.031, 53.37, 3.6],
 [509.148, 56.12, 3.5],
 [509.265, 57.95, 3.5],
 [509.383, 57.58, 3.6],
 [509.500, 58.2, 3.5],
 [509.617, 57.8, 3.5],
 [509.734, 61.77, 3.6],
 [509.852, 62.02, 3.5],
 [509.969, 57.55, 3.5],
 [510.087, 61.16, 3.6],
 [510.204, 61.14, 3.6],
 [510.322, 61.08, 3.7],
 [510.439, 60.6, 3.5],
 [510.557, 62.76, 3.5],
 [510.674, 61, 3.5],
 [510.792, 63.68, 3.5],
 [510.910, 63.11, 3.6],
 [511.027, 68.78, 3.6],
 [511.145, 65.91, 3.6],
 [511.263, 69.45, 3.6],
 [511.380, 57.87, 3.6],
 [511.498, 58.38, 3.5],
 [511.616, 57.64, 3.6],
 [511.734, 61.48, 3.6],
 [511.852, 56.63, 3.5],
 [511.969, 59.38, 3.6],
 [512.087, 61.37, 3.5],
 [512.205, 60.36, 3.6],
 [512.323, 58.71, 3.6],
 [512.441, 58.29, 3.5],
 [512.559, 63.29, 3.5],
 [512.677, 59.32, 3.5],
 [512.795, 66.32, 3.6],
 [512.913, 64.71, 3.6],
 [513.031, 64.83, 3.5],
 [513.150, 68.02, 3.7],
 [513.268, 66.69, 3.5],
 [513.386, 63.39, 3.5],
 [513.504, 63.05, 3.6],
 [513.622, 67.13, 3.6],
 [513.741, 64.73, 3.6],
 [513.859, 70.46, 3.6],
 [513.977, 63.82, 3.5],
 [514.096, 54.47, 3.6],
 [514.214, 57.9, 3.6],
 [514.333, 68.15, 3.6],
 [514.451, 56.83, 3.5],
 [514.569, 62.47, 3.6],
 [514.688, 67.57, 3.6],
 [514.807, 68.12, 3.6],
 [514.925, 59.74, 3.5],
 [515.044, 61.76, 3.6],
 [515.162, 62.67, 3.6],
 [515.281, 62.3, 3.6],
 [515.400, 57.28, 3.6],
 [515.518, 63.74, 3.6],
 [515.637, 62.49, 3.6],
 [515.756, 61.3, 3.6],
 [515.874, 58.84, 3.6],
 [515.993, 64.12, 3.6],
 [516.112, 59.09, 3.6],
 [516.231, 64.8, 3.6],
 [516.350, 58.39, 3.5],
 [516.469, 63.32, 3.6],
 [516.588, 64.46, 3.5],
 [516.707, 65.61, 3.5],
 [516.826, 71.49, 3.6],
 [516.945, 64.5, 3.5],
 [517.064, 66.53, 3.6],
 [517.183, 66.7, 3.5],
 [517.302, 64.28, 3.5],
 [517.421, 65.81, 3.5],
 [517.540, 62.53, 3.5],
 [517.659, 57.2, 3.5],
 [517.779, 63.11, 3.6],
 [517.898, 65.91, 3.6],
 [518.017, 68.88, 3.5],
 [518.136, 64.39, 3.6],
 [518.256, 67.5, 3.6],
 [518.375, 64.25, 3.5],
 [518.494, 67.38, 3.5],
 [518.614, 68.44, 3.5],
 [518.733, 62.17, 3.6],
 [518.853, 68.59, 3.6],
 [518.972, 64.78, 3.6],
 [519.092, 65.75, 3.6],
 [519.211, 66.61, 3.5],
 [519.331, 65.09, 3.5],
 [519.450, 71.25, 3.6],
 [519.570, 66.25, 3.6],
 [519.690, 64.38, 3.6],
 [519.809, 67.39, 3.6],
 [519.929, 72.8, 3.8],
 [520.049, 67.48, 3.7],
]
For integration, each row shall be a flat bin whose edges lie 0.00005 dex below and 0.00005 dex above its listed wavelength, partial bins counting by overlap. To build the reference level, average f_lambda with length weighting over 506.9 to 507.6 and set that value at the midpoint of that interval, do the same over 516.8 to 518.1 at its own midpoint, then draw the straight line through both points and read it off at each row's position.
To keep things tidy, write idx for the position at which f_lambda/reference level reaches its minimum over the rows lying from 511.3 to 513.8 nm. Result 511.852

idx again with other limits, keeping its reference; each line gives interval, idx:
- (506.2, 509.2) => 509.031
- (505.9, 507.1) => 506.226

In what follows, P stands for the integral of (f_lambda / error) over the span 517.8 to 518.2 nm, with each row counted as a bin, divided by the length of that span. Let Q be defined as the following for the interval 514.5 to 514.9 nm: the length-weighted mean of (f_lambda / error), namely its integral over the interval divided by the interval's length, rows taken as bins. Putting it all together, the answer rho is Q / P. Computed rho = 0.98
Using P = 18.5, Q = 18.2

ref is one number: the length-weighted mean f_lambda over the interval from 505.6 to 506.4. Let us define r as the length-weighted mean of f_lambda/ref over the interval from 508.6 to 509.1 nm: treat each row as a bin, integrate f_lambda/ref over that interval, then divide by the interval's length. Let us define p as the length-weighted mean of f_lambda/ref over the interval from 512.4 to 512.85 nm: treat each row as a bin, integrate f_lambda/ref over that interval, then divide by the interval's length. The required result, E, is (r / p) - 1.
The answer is -0.10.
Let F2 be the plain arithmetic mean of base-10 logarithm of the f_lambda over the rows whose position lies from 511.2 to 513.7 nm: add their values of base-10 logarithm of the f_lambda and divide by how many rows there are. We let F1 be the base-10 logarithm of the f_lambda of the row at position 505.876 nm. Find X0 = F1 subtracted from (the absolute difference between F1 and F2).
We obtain -1.70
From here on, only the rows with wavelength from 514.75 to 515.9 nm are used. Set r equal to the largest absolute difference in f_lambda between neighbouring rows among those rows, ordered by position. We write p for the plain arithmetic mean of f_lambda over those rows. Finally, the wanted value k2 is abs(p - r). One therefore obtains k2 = 53.4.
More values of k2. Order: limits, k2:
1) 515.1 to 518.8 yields 56.9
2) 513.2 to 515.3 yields 52.1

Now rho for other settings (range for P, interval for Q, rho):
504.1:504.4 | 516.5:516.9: 1.07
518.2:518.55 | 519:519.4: 0.99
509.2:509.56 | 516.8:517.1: 1.15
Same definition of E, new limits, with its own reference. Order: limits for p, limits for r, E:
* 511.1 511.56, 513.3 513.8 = 0.03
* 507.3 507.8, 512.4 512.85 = 0.10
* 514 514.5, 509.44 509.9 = 0.00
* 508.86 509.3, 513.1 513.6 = 0.18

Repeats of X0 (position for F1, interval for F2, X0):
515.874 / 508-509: -1.75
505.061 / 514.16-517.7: -1.70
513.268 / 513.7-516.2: -1.79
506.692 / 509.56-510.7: -1.74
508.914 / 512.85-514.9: -1.66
